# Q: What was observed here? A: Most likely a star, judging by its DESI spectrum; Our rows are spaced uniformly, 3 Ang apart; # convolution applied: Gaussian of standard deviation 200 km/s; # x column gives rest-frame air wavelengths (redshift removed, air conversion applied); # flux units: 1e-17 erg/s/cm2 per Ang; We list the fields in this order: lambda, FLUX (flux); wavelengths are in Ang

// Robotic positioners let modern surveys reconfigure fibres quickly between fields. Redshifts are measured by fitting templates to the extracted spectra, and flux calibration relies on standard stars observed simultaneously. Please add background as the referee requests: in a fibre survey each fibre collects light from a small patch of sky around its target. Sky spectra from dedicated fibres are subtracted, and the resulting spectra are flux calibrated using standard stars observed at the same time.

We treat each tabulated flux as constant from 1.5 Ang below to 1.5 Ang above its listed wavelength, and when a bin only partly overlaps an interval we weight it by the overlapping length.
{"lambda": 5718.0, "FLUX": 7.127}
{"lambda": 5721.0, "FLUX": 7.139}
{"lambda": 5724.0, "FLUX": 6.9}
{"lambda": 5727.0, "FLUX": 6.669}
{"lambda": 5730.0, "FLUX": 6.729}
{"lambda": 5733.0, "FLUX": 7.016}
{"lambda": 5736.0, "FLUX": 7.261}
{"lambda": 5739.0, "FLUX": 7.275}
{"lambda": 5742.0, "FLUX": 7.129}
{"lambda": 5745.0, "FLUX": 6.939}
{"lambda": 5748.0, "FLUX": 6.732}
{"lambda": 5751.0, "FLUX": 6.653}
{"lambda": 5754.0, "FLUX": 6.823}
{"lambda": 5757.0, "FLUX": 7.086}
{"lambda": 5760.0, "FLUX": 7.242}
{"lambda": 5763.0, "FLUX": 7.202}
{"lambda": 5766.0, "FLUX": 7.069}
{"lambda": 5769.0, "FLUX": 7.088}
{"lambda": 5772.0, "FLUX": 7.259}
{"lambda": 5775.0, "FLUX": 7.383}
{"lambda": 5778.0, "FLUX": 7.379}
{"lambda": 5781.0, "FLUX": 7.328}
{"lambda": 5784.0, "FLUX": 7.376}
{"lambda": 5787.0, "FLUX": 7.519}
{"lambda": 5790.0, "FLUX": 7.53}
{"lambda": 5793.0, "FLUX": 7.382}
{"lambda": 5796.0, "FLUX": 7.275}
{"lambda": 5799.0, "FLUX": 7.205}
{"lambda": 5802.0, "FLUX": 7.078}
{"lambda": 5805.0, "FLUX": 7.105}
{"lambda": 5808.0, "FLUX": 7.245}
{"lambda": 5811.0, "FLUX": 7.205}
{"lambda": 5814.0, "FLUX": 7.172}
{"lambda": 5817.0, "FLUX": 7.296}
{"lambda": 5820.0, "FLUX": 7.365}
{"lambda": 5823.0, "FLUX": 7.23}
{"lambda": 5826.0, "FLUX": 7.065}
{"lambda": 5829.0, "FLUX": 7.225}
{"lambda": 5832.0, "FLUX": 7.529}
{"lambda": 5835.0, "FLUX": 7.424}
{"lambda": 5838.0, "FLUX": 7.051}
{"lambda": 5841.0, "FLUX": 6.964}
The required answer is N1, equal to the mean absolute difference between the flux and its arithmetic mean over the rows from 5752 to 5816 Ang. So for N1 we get 0.13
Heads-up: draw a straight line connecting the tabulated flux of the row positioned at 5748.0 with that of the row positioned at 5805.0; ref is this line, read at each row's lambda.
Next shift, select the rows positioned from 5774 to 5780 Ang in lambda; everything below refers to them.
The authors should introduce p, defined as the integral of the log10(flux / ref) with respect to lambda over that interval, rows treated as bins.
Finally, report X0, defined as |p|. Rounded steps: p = 0.17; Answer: 0.17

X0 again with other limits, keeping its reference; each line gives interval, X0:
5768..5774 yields 0.12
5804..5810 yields 0.02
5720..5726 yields 0.16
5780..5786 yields 0.15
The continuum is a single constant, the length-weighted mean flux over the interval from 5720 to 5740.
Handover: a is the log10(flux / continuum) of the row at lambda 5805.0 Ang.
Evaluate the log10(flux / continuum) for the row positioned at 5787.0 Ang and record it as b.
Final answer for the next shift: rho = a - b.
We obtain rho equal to -0.025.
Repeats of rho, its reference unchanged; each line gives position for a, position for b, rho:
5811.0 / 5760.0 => -0.002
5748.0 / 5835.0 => -0.042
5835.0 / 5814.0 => 0.015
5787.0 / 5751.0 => 0.053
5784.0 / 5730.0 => 0.040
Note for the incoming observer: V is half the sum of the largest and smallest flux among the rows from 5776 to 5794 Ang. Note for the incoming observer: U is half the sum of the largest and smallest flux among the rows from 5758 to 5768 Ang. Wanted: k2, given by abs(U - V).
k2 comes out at 0.27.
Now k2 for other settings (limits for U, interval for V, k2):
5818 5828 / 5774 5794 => 0.21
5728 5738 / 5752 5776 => 0.11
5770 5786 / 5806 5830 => 0.11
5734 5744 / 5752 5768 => 0.17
